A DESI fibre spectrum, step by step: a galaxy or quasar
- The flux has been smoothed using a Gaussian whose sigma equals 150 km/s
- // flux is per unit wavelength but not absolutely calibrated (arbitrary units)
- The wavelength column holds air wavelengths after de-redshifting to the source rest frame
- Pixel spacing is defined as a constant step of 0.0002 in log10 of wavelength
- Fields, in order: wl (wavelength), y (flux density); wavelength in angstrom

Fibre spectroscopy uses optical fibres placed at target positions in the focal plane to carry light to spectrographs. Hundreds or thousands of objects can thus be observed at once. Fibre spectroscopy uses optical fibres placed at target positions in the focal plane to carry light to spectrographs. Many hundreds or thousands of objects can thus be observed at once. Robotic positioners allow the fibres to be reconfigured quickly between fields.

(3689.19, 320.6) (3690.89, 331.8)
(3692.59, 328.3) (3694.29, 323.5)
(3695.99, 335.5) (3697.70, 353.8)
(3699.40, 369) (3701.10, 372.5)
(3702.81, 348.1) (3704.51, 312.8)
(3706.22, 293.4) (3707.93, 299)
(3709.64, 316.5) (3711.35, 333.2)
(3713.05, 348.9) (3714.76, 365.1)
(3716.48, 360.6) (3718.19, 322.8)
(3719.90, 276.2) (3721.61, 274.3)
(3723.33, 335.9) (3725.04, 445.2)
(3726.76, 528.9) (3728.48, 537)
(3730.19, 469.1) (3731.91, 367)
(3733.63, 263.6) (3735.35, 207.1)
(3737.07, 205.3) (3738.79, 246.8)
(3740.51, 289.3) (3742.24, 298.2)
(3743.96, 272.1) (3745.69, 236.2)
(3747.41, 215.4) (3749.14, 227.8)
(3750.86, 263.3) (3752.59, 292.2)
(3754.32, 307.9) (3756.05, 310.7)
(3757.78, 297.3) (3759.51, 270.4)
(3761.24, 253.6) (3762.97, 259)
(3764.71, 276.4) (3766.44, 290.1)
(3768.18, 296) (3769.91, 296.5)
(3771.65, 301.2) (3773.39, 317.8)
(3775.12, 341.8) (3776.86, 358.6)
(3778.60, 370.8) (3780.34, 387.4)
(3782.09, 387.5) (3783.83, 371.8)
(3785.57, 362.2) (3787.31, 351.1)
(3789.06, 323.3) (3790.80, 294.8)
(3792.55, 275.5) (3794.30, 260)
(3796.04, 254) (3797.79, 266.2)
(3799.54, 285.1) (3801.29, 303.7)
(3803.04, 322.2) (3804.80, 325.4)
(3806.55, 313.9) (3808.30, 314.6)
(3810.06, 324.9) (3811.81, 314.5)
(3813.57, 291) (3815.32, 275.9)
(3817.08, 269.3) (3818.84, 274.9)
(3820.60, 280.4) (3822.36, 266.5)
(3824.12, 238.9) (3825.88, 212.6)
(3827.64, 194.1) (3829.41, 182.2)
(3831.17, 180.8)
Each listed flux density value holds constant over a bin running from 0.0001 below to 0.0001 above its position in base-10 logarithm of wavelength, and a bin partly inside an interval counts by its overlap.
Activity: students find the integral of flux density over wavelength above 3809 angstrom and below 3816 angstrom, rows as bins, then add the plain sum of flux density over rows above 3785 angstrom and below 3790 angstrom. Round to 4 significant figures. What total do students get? 3155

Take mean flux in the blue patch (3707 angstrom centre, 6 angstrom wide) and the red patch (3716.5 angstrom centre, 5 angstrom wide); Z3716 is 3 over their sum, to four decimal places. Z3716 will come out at 0.0046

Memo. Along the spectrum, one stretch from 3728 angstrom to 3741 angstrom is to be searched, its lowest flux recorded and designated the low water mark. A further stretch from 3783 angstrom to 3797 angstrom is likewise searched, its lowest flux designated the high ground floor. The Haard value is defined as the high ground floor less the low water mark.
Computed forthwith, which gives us 49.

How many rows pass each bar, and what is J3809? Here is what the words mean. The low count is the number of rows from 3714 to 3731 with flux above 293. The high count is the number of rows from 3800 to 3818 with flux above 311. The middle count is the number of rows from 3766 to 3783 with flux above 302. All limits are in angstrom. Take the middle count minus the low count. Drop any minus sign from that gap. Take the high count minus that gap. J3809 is 4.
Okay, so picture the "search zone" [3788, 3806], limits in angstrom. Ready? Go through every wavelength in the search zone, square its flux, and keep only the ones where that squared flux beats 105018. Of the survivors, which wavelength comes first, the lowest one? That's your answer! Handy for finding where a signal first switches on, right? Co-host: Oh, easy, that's 3804.80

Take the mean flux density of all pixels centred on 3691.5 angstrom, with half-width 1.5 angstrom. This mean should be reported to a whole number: 330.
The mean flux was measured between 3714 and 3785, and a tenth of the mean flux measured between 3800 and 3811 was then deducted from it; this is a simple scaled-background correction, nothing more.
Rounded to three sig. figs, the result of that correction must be 285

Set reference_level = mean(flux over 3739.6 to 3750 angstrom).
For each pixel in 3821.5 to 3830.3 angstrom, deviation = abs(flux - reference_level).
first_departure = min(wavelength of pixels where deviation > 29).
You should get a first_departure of 3825.88 angstrom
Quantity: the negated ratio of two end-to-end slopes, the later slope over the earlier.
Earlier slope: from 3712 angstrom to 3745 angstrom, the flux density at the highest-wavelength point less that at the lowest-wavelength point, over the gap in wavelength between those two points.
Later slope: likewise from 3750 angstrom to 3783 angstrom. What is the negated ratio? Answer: 2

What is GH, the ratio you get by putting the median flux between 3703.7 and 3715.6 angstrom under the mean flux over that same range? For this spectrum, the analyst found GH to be 1.02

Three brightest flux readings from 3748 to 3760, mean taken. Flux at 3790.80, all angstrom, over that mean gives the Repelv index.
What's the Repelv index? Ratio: 0.97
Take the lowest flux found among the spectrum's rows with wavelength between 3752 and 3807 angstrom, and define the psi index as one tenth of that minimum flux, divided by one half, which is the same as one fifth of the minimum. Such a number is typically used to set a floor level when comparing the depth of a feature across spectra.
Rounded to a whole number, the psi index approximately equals 51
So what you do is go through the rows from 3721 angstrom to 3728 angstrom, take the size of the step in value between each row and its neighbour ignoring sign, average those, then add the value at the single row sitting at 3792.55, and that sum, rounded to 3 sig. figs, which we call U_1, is 360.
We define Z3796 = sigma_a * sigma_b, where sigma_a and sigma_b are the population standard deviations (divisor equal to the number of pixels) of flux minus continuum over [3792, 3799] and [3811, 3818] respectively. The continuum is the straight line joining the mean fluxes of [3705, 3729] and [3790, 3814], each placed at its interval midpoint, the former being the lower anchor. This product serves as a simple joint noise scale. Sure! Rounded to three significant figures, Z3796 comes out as 118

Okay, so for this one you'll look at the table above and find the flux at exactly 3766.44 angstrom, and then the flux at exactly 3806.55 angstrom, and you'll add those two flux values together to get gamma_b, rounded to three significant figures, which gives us 604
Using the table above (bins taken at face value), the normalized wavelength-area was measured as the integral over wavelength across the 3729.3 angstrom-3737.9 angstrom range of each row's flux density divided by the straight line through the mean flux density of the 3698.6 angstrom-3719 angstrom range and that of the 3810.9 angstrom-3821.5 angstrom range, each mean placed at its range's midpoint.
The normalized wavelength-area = 8.0 angstrom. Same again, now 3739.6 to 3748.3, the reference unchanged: 7.1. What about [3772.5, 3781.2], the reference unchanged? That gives 10.2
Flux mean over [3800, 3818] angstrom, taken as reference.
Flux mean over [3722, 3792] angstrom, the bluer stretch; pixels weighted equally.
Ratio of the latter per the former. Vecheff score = 1.04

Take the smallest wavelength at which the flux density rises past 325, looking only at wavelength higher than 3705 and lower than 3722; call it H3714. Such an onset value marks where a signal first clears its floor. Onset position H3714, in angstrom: 3711.35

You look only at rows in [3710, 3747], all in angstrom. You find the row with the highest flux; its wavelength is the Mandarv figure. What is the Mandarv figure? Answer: 3728.48 angstrom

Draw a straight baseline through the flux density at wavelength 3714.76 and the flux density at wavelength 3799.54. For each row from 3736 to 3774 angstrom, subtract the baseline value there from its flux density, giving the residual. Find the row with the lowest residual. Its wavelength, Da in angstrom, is 3737.07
